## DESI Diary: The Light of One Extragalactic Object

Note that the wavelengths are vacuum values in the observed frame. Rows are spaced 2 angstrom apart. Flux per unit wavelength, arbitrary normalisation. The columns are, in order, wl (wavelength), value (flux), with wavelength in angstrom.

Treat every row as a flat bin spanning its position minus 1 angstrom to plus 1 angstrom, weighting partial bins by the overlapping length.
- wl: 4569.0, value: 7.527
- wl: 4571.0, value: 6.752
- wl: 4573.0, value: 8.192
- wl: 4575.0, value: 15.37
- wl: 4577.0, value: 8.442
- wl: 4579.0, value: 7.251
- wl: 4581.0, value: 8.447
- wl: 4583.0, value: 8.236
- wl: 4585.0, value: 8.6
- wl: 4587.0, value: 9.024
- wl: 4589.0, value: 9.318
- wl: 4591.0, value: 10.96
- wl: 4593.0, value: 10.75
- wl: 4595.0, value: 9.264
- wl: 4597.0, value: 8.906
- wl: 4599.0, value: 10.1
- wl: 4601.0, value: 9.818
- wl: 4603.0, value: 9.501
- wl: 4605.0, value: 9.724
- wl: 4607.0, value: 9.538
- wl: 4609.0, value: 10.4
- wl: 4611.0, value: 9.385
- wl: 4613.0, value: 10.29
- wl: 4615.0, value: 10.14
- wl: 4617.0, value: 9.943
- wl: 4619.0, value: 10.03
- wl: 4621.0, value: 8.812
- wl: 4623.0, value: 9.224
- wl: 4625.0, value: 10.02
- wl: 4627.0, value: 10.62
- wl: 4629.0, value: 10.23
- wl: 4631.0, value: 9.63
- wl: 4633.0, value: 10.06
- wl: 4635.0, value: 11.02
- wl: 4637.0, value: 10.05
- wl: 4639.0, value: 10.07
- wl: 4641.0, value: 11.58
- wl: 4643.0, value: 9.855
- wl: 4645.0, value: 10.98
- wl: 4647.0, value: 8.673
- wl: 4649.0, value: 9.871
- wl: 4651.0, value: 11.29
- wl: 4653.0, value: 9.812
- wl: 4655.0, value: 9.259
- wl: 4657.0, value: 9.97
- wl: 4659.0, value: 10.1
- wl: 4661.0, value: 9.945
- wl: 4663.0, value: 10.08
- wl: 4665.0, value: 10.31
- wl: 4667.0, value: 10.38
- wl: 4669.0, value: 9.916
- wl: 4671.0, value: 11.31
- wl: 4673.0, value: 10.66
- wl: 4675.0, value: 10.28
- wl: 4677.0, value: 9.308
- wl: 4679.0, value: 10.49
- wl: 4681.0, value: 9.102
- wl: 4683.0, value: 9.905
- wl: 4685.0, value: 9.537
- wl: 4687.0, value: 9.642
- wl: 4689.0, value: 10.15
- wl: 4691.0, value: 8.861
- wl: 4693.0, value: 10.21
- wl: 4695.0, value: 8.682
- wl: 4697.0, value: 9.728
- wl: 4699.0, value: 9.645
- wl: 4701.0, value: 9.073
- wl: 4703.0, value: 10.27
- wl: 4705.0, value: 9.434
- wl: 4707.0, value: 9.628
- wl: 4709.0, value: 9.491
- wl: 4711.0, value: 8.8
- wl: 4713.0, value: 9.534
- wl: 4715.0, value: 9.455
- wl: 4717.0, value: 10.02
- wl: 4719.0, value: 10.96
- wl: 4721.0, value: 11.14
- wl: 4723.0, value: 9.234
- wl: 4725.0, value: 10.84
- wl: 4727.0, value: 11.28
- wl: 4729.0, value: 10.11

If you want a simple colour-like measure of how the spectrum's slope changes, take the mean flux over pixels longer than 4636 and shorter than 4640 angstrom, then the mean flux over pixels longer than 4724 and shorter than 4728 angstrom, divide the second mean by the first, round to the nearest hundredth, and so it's 1.10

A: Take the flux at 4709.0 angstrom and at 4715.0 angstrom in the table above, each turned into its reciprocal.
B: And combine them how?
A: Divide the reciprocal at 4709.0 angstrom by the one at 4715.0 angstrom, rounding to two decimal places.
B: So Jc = 1.00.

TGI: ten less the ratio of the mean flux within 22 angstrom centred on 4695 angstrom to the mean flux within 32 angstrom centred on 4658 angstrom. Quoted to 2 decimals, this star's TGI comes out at 9.06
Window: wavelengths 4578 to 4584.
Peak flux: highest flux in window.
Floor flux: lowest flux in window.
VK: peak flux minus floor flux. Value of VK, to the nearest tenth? 1.2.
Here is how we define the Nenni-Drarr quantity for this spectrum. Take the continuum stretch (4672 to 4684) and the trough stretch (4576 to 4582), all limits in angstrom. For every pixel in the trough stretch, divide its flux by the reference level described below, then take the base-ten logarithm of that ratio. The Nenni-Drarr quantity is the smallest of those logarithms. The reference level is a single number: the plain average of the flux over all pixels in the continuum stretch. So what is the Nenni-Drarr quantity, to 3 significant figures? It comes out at -0.138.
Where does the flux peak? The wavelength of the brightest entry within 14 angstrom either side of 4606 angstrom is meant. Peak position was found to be 4593.0 angstrom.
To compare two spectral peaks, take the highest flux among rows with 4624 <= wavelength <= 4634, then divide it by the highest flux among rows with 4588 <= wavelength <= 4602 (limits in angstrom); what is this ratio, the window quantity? 0.97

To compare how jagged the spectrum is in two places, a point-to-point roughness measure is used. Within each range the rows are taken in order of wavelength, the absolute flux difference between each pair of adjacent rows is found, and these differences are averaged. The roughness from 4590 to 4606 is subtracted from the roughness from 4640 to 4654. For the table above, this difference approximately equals 1.0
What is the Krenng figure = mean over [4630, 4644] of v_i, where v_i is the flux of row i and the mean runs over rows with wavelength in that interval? 10.3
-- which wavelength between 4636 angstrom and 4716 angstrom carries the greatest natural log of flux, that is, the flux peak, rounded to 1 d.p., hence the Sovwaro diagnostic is 4641.0 angstrom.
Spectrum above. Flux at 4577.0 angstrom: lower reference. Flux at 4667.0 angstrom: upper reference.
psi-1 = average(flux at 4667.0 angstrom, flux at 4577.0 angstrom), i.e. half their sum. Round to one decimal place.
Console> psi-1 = 9.4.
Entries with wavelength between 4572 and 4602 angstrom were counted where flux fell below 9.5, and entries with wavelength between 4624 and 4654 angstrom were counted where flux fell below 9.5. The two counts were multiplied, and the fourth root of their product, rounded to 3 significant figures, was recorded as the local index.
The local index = 1.78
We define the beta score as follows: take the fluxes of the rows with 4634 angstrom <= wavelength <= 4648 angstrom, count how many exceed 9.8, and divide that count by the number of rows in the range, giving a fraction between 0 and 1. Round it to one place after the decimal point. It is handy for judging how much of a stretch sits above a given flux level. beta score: 0.9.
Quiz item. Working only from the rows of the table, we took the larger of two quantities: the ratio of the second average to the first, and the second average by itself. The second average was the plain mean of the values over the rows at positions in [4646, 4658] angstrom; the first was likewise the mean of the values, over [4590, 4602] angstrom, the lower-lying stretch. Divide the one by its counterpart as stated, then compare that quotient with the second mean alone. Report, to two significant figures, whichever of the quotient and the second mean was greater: 9.8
